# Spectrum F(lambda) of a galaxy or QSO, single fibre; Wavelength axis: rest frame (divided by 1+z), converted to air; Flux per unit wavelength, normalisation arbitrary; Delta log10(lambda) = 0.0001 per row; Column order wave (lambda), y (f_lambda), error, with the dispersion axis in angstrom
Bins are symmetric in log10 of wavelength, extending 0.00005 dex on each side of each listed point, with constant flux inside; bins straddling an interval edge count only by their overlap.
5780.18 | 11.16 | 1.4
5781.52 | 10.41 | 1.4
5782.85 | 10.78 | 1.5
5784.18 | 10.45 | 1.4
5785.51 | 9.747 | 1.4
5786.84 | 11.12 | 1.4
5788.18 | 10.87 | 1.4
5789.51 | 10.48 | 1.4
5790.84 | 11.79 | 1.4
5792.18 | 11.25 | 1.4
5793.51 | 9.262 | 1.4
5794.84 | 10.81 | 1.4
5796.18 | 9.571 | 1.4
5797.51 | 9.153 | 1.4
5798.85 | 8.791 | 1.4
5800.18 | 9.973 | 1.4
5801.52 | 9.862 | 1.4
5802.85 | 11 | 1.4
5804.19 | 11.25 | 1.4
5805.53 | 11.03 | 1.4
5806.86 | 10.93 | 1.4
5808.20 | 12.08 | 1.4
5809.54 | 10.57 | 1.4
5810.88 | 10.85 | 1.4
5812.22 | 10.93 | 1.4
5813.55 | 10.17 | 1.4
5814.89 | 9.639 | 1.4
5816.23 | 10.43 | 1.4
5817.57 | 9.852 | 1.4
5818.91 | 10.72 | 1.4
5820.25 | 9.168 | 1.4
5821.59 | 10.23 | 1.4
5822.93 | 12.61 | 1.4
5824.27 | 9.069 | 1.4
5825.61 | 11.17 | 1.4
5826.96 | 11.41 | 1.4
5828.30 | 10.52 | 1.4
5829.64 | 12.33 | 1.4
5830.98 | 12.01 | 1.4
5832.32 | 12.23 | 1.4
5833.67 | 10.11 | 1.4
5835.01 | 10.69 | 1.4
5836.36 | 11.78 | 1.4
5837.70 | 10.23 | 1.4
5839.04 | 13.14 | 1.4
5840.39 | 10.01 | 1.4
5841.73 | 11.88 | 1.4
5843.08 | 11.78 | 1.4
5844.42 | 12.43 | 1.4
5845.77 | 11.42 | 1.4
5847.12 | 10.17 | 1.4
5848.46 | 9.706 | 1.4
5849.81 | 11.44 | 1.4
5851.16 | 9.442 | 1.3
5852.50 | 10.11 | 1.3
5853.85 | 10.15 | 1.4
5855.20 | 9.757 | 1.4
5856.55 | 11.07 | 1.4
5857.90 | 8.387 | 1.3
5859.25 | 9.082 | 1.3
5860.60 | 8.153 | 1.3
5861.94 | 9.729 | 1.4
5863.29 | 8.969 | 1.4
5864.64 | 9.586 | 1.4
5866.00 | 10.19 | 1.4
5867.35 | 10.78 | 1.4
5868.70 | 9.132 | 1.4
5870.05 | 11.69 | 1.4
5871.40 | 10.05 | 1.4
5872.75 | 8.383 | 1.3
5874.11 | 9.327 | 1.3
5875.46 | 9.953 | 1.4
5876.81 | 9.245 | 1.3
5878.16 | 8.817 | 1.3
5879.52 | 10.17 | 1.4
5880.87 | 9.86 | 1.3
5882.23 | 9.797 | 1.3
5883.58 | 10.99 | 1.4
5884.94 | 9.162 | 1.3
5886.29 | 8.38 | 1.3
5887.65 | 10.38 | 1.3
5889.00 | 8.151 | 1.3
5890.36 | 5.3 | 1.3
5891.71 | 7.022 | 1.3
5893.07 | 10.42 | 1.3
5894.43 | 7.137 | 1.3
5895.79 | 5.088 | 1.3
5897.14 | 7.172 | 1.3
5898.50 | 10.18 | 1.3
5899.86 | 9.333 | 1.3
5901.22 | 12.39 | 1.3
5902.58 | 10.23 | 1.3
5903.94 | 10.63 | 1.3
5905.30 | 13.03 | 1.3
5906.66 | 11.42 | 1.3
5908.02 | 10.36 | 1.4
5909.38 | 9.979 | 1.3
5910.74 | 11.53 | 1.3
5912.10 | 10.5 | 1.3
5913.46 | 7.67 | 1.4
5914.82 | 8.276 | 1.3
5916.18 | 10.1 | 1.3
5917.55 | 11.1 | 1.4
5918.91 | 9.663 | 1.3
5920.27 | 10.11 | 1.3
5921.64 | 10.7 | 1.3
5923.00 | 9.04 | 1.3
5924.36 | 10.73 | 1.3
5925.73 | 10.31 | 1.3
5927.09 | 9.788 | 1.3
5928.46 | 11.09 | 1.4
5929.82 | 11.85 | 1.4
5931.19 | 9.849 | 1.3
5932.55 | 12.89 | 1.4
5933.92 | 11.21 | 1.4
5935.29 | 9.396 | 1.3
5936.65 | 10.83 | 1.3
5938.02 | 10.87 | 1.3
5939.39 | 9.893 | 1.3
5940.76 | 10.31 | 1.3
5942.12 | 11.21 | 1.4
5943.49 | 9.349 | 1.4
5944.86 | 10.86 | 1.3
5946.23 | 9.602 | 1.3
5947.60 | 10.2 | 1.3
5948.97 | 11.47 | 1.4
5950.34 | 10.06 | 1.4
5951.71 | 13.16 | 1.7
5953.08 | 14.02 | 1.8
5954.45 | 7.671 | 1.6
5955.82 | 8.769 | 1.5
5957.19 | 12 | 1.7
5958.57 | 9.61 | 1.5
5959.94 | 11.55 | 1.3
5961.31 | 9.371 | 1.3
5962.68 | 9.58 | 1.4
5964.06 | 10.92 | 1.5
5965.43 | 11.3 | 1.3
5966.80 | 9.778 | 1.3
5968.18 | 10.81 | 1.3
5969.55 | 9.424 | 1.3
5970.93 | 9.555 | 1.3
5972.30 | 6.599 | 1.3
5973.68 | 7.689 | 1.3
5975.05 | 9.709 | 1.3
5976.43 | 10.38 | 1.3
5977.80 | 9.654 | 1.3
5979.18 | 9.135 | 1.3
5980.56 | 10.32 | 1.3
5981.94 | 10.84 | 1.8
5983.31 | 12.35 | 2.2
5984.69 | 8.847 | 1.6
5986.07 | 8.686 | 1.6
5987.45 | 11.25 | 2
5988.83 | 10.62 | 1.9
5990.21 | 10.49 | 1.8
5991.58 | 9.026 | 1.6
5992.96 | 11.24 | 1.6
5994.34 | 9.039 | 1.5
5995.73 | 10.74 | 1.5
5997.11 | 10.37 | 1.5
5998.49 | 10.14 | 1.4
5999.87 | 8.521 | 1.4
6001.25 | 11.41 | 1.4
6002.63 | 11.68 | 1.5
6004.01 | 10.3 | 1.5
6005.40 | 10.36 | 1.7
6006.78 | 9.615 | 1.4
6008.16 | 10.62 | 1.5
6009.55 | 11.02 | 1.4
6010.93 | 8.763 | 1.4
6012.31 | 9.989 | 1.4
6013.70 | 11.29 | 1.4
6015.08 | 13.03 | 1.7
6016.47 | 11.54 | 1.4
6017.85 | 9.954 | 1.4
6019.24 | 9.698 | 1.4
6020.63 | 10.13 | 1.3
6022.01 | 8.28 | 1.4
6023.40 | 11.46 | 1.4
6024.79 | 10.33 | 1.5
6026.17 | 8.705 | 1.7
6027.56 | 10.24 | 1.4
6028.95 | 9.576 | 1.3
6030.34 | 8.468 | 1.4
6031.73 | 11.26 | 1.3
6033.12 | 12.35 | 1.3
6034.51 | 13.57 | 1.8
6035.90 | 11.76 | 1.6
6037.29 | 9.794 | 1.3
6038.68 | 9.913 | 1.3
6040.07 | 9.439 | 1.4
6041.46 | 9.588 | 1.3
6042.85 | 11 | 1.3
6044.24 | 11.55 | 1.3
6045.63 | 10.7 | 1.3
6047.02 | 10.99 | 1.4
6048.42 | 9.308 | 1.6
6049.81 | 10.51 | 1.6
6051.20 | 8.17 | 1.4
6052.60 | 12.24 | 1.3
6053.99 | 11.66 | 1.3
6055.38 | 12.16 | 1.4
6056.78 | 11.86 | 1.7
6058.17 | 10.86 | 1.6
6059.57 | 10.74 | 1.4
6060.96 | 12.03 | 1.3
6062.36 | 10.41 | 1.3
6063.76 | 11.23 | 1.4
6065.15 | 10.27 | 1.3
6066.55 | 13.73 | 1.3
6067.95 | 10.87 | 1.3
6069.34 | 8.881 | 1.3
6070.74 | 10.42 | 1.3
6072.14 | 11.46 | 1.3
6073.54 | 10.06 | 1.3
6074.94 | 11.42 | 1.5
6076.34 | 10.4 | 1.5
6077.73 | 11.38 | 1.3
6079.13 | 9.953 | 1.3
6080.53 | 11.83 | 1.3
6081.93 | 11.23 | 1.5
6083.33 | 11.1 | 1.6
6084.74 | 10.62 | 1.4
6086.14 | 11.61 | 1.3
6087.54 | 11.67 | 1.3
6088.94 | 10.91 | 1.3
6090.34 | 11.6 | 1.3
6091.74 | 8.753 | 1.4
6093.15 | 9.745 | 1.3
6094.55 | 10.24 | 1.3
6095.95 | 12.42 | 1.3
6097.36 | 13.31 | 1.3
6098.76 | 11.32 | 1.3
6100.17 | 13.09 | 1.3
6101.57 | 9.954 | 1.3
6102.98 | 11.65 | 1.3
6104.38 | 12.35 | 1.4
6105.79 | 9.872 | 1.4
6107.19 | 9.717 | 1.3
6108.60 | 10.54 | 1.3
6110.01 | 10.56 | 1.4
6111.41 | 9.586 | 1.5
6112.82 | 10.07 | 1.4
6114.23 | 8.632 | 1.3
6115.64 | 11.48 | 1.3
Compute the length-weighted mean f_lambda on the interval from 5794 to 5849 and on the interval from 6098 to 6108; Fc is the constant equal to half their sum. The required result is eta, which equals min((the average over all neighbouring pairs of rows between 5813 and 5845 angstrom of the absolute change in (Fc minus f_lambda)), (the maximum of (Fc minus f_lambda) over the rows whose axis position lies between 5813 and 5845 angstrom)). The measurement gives 1.34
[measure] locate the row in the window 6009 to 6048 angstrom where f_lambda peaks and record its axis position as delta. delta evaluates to 6034.51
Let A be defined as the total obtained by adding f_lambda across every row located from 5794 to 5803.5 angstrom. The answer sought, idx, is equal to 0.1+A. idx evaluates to 69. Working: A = 69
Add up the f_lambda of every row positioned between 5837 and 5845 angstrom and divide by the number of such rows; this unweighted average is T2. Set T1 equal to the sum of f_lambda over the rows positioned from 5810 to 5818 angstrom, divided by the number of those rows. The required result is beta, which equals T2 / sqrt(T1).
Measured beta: 3.6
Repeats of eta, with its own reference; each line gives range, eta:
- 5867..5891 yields 1.34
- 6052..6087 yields 1.18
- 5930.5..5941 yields 1.34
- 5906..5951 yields 1.23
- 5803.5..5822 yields 0.73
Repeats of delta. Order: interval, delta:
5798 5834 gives 5822.93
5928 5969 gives 5953.08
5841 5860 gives 5844.42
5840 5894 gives 5844.42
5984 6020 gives 6015.08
